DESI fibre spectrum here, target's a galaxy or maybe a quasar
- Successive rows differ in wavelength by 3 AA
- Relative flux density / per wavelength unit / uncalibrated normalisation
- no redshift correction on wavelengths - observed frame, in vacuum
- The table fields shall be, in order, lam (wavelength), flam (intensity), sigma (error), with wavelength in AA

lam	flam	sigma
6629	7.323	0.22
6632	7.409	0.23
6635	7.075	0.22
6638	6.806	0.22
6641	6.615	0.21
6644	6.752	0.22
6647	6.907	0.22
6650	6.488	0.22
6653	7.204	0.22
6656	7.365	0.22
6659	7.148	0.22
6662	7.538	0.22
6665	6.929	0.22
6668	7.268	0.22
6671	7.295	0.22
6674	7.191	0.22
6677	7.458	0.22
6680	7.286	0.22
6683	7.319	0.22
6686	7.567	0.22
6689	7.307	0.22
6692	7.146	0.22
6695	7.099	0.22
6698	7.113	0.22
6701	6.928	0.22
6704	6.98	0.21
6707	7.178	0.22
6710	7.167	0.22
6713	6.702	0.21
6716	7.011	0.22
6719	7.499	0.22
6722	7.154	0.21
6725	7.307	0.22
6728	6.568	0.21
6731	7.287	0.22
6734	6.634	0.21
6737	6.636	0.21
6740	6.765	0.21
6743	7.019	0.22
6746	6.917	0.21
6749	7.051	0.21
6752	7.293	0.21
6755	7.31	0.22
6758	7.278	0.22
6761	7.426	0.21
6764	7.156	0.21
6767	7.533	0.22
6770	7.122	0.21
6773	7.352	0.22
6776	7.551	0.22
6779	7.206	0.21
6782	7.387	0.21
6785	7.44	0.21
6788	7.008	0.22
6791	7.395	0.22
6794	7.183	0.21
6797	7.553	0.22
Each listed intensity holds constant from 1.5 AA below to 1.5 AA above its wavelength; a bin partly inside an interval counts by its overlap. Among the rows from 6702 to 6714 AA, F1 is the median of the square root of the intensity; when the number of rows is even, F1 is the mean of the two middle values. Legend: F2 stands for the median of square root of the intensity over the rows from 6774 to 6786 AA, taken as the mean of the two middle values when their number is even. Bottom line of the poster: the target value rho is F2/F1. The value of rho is 1.024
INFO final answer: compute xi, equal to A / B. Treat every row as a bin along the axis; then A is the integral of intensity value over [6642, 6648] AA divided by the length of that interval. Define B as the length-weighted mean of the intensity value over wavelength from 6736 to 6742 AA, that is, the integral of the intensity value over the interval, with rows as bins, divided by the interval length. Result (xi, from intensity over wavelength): 1.01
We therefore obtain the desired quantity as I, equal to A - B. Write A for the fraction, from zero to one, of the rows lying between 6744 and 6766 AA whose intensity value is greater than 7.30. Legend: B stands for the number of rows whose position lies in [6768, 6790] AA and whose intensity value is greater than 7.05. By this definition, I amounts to -5.7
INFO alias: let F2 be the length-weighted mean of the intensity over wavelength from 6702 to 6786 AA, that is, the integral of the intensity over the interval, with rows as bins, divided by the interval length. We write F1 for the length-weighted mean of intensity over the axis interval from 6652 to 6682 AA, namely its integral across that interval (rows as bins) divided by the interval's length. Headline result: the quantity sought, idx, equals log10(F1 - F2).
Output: -0.9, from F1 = 7.27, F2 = 7.14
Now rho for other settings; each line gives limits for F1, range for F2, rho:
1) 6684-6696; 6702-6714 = 0.989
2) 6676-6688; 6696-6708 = 0.977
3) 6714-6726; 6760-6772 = 1.004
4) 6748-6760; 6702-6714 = 0.985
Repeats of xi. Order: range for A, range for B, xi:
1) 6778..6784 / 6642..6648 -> 1.08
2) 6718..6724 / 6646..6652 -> 1.09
